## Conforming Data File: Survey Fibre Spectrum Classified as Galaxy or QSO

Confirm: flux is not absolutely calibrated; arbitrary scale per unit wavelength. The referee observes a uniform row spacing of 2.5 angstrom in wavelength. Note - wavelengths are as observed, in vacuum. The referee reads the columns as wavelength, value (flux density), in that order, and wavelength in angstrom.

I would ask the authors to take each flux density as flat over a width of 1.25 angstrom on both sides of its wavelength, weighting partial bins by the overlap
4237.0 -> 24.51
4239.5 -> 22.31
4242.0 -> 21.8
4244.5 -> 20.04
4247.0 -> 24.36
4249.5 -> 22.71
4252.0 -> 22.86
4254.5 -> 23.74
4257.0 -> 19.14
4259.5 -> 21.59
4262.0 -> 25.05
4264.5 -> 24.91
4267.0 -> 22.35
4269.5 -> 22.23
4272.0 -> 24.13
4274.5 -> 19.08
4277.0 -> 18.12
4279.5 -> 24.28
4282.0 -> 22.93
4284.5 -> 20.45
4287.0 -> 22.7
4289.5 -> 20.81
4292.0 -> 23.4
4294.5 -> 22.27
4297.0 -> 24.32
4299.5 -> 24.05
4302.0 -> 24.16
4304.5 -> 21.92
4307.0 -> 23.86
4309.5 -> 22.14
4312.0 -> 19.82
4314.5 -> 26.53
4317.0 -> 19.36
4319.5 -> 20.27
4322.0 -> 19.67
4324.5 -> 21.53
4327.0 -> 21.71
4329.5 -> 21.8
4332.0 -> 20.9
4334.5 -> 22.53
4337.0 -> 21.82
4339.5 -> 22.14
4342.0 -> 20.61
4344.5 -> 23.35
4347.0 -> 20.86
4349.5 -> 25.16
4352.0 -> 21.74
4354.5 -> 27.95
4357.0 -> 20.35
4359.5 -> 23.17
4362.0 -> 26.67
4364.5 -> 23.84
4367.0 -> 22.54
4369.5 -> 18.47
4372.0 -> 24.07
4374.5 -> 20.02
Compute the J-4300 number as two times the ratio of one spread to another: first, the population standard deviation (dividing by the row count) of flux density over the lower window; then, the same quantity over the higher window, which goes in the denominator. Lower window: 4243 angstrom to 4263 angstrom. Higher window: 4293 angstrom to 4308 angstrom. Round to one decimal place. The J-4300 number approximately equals 4.0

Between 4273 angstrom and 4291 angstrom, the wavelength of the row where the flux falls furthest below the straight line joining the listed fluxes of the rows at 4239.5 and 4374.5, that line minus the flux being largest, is 4277.0 angstrom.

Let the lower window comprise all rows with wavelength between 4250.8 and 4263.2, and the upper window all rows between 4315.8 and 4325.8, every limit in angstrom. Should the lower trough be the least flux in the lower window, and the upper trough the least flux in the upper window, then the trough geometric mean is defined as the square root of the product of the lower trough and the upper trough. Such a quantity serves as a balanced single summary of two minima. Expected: 19.25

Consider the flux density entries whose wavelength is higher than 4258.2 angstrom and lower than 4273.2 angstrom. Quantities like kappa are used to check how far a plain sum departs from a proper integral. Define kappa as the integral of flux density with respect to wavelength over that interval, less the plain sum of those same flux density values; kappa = 210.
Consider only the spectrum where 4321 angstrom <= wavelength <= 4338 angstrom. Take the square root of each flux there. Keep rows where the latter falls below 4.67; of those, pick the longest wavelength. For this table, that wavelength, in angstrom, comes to 4332.0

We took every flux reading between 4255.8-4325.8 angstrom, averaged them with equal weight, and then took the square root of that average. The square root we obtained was 4.71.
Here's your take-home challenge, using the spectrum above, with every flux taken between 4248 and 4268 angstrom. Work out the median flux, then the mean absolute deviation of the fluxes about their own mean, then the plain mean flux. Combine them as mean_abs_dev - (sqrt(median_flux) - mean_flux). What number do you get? 19.4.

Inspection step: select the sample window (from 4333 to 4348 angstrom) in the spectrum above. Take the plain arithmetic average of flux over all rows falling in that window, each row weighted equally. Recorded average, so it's 21.9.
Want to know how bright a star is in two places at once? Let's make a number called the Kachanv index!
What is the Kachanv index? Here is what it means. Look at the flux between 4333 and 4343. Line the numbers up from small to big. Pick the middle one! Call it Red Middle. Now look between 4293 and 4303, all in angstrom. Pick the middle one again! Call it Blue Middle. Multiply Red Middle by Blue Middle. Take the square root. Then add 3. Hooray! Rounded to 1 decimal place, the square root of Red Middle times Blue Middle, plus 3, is 26.0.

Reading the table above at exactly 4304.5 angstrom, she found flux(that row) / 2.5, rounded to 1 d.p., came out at 8.8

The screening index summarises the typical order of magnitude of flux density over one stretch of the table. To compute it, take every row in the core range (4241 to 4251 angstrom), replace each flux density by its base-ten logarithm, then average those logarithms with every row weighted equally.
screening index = 1.346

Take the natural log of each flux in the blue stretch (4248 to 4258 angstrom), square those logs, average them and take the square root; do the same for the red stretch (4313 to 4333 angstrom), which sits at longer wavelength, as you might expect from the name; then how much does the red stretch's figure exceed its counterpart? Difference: -0.030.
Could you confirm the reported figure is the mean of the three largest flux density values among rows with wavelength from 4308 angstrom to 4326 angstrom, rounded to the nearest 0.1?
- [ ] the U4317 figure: 23.4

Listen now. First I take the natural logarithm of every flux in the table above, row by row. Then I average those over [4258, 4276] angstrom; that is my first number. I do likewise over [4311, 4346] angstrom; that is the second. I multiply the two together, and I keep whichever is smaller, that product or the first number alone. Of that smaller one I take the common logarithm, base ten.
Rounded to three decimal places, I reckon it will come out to 0.494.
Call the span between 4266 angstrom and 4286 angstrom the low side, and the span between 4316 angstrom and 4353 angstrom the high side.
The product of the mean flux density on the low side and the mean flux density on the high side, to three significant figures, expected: 468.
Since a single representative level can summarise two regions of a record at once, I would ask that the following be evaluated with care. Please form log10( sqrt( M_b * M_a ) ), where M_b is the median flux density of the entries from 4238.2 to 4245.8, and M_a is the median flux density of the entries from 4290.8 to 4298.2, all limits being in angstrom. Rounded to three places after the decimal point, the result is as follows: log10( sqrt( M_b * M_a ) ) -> 1.354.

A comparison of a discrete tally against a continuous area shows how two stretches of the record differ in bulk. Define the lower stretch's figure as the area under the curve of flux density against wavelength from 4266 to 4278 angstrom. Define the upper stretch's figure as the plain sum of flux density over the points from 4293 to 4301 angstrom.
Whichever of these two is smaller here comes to 71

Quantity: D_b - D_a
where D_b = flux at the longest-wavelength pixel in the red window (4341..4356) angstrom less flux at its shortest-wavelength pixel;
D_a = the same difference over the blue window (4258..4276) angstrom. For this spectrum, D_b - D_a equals 10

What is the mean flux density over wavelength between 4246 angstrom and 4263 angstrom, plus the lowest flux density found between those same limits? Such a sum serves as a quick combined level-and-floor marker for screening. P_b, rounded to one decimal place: 41.9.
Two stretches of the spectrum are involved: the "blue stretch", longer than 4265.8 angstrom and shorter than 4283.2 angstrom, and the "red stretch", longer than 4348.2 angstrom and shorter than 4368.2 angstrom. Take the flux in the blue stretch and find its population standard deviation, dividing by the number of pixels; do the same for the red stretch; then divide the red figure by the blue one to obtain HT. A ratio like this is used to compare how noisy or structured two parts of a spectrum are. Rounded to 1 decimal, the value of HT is 1.1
